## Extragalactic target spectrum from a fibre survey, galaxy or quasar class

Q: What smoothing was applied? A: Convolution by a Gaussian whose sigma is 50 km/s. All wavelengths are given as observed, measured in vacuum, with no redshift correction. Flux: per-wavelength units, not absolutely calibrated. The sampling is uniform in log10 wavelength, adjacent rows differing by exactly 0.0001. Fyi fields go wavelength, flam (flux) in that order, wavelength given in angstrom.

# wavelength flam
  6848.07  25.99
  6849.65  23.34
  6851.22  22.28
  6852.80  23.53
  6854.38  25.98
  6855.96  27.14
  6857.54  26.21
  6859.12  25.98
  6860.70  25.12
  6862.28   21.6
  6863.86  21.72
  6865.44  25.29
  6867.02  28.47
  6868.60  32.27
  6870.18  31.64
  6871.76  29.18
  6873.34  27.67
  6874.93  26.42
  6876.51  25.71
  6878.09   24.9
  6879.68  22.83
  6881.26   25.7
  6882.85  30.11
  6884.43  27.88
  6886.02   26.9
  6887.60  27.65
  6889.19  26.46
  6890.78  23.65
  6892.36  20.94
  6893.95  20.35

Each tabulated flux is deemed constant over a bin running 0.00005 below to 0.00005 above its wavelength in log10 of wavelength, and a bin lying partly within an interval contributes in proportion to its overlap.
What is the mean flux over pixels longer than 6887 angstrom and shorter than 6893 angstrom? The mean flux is 24.7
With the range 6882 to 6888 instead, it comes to 28.1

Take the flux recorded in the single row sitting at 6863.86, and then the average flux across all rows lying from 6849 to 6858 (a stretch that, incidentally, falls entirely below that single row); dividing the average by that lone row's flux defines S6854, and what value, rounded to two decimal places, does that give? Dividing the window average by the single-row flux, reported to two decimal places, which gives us 1.14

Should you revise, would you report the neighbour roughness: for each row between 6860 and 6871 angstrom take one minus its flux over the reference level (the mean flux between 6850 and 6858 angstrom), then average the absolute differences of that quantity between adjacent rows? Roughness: 0.099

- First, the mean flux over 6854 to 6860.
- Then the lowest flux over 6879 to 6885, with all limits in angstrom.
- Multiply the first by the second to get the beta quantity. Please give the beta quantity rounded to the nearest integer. 601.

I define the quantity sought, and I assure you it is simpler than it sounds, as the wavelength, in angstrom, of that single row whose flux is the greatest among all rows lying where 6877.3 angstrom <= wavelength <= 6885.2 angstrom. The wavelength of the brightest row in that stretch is 6882.85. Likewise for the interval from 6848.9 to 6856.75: 6855.96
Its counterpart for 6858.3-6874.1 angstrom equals 6868.60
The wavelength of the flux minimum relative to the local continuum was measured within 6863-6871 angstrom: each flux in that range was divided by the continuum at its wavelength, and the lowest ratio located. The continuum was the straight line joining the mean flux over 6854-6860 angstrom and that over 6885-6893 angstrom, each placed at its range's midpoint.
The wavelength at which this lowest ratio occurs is 6863.86 angstrom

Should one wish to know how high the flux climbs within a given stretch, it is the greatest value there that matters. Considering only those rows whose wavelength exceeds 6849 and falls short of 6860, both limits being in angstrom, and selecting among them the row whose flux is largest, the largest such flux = 27.14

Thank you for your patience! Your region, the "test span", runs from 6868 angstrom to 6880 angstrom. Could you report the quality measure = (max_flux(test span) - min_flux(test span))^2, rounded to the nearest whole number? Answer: 89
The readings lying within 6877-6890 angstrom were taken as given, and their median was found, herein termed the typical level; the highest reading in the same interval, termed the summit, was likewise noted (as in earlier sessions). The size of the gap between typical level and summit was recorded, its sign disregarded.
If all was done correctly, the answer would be 3.4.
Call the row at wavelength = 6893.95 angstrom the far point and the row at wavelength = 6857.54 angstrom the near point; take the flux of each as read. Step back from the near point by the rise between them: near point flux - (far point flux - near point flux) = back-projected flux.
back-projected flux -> 32.1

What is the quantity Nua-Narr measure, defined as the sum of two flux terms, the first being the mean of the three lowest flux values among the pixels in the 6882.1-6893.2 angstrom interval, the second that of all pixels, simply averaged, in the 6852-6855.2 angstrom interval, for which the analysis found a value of 48.4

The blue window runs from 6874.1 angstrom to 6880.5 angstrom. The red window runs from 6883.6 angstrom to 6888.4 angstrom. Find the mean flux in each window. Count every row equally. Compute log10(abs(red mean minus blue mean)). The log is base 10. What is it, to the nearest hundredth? 0.40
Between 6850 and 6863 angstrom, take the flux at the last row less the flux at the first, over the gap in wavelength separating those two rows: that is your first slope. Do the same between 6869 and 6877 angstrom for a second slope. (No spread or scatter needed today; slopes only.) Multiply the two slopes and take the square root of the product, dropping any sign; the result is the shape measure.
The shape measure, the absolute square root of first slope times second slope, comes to 0.24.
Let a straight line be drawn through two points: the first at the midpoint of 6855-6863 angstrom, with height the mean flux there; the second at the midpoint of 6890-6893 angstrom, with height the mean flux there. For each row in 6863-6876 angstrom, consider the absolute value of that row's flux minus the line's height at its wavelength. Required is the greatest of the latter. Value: 7.9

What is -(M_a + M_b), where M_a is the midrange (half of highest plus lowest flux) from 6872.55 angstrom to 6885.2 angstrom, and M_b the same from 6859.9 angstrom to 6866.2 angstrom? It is -50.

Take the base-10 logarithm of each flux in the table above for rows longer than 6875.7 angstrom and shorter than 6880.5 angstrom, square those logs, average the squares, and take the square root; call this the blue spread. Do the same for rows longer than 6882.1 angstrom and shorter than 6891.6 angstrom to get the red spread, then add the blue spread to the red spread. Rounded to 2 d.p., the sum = 2.82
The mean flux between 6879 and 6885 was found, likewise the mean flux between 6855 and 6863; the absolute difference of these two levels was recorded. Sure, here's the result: 1.4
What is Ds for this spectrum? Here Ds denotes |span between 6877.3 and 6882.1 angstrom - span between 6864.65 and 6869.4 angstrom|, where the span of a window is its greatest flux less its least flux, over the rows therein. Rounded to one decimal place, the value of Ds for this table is 4.1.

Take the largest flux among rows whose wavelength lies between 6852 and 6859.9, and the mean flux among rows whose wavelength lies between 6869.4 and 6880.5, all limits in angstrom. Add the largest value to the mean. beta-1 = 54.0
